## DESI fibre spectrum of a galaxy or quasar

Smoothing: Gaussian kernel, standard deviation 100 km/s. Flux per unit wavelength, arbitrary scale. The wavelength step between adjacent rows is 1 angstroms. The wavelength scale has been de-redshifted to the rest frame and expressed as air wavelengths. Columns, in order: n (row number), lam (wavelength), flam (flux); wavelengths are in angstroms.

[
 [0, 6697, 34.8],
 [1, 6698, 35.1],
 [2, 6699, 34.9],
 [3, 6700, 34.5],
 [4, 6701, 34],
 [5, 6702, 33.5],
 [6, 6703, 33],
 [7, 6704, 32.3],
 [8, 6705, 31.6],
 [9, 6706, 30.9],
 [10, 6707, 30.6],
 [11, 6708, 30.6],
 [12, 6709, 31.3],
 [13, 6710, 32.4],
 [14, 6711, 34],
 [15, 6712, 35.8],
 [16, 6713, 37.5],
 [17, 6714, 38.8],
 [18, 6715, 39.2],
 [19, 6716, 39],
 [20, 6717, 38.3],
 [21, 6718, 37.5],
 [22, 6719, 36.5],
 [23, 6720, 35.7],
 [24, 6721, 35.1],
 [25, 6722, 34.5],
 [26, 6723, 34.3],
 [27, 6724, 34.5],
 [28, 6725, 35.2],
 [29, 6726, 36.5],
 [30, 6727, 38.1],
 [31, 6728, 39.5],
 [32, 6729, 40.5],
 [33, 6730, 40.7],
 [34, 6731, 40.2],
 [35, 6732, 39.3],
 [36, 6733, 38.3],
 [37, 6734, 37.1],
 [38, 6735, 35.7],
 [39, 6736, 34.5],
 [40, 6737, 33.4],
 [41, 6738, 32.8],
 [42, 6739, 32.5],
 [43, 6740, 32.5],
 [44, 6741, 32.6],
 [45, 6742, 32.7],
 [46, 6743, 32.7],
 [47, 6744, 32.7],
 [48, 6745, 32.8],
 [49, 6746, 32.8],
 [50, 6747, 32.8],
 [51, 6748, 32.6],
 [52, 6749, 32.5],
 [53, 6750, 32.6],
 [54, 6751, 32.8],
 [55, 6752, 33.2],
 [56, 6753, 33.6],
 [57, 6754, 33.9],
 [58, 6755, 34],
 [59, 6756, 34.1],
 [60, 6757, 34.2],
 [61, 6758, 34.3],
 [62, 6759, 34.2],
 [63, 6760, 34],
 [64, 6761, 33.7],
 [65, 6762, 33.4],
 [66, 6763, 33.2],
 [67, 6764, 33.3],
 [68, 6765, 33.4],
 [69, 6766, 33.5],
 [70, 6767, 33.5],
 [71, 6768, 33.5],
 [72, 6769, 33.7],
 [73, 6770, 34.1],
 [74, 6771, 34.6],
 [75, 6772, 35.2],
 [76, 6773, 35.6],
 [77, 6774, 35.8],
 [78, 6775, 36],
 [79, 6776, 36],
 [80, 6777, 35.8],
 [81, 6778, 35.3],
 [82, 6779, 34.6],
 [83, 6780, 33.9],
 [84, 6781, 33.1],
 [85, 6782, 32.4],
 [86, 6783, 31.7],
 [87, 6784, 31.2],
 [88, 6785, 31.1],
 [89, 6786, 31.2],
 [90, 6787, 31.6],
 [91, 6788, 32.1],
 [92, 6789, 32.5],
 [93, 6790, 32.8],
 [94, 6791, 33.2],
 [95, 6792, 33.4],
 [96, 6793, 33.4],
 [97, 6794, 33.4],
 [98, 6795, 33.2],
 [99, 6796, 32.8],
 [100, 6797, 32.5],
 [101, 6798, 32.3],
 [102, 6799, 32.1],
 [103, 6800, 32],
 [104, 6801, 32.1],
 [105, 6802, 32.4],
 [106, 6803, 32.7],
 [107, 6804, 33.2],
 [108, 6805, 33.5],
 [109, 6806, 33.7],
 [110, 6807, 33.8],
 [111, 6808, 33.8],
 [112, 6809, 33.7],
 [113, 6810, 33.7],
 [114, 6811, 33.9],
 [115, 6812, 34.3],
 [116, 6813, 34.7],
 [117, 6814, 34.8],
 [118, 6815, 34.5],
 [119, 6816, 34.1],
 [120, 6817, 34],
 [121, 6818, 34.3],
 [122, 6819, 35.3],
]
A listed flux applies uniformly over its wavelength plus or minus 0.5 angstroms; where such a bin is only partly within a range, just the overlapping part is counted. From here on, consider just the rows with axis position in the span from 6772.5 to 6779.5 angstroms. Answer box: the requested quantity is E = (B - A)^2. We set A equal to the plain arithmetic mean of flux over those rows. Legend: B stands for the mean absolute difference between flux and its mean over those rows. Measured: 1241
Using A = 36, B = 0.4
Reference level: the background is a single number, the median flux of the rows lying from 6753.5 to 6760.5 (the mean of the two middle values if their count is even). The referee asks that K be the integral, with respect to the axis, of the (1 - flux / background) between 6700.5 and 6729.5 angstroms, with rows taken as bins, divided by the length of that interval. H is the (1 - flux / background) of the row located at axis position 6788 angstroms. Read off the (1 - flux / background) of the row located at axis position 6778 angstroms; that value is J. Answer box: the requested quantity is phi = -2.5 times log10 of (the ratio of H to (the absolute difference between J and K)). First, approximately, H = 0.06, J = -0.04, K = -0.03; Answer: -3.2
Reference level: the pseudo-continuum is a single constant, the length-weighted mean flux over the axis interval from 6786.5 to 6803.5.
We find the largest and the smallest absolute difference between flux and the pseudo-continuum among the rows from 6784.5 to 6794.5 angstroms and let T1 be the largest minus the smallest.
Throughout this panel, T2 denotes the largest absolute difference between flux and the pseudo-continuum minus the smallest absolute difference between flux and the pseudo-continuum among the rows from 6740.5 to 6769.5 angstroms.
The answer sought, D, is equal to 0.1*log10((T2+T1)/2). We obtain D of 0.019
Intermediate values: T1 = 1.4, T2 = 1.7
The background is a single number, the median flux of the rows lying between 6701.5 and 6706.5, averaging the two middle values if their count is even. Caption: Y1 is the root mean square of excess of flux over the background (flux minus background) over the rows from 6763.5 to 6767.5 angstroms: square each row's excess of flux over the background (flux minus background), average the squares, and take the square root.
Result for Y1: 1.1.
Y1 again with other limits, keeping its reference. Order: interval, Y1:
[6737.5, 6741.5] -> 0.3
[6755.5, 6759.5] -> 1.9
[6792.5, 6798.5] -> 0.8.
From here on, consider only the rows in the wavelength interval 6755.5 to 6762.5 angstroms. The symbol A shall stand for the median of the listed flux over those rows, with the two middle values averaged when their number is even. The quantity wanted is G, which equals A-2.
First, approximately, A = 34.1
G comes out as 32.1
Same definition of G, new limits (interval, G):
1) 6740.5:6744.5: 30.7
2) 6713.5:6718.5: 36.8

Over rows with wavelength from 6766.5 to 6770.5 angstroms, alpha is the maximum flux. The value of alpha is 34.1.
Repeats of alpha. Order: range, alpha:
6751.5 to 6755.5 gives 34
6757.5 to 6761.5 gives 34.3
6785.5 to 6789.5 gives 32.5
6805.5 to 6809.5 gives 33.8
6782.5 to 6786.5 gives 31.7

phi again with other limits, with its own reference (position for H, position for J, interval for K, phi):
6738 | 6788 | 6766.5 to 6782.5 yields 0.7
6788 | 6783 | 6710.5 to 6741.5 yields 0.9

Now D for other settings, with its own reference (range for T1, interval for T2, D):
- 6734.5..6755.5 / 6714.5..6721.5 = 0.055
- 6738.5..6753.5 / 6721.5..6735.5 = 0.057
